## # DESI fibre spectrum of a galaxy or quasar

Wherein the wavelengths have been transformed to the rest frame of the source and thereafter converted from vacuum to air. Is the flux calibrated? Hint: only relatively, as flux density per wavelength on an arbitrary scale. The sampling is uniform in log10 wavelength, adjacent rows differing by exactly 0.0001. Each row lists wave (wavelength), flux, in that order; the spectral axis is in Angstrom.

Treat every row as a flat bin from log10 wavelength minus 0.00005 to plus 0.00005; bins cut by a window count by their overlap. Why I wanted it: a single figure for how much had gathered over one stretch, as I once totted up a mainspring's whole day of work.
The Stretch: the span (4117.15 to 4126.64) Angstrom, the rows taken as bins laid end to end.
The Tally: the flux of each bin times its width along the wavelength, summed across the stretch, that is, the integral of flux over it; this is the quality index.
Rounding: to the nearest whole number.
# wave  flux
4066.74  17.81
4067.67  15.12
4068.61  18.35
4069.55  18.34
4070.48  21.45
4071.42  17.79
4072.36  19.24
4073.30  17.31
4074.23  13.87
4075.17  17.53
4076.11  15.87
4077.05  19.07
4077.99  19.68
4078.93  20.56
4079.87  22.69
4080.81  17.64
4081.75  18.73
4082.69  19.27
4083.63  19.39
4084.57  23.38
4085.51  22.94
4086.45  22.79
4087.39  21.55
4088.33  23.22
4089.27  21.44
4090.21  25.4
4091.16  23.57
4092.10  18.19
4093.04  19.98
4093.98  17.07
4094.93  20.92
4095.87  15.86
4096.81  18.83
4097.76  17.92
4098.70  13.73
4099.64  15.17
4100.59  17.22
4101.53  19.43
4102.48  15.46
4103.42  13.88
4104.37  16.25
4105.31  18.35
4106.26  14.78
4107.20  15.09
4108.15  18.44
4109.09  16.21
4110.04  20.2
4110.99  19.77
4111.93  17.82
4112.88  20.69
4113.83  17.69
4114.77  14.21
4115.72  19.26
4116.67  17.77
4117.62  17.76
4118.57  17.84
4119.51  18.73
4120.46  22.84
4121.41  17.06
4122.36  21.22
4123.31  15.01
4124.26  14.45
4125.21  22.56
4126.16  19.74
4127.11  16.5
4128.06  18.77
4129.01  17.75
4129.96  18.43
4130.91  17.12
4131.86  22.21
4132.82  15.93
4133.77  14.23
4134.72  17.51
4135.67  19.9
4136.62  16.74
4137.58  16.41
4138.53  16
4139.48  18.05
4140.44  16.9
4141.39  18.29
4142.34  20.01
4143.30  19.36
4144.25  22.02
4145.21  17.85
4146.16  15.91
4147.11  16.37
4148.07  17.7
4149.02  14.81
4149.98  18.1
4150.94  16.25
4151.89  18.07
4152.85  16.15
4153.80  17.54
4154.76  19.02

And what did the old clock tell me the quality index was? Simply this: 178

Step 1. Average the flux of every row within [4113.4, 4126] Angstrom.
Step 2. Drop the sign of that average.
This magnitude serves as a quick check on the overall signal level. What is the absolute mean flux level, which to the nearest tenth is 18.2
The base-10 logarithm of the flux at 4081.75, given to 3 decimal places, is 1.273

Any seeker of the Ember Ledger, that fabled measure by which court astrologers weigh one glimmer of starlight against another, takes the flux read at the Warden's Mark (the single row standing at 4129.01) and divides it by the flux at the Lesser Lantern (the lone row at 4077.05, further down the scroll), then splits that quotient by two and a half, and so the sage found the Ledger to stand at 0.37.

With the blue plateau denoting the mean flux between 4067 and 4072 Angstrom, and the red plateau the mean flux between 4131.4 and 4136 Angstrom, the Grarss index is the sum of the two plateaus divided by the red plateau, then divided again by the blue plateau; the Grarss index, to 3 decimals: 0.111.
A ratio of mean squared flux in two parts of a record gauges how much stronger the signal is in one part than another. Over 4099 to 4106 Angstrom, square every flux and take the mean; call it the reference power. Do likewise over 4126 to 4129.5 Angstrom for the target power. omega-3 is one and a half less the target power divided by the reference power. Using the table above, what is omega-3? 0.30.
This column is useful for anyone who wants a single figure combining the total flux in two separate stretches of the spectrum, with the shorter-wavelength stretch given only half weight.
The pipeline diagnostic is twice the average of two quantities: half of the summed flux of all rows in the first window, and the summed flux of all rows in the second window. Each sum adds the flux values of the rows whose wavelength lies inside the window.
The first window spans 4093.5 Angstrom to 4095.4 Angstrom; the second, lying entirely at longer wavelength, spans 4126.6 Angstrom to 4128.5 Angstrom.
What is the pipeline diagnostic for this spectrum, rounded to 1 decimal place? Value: 54.3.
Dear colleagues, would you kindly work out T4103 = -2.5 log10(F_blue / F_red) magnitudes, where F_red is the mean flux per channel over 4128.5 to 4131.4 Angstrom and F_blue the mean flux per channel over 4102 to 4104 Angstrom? 0.21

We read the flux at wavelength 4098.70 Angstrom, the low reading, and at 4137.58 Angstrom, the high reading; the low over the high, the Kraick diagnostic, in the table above 0.84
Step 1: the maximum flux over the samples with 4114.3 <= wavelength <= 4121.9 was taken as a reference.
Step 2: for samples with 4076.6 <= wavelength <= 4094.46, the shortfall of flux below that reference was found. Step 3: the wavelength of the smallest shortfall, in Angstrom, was 4090.21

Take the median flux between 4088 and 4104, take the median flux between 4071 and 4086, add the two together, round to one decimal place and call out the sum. 37.3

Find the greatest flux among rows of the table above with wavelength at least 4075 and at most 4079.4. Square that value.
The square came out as 423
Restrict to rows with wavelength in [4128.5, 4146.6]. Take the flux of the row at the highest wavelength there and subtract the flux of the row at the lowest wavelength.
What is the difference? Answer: -2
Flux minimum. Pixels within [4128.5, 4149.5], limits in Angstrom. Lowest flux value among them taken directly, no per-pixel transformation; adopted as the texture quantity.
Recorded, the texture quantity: 14.23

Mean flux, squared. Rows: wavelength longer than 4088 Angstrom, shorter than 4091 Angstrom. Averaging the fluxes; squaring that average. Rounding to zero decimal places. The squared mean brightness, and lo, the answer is 545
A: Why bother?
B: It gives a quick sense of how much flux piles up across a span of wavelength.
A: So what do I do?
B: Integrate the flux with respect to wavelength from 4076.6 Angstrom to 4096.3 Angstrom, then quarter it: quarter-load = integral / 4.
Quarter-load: 102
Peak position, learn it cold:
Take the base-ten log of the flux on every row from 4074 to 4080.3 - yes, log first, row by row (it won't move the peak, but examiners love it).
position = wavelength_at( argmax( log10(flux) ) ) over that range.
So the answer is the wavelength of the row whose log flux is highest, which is 4079.87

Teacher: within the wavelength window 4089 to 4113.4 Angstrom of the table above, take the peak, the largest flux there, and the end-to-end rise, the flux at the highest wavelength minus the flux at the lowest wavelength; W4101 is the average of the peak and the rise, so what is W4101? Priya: 12.3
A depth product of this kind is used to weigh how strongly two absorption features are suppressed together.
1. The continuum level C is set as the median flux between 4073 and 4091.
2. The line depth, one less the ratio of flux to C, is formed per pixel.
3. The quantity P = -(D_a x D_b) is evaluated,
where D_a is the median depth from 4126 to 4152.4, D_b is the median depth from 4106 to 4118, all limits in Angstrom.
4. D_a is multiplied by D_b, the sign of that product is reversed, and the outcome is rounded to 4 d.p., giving -0.0096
